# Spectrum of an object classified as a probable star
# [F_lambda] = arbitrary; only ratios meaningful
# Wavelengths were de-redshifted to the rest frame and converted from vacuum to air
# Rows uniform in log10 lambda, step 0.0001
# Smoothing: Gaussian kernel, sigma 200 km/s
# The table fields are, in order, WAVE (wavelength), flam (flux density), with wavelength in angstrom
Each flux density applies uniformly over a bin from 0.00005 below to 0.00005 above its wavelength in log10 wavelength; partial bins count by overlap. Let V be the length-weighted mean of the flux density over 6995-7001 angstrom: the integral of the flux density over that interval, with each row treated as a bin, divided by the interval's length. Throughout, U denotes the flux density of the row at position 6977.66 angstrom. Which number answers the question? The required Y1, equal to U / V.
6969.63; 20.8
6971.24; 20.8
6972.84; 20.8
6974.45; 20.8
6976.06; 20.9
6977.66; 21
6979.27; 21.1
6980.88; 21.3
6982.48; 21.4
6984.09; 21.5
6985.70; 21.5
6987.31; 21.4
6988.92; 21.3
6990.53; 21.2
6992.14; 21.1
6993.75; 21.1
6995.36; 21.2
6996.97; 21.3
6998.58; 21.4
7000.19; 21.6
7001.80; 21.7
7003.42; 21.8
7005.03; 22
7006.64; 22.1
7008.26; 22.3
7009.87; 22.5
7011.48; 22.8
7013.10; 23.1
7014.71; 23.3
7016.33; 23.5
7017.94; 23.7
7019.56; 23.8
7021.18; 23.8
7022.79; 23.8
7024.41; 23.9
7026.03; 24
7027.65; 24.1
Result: 0.98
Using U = 21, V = 21.4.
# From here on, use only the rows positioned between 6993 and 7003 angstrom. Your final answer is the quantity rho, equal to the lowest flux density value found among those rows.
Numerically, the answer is 21.1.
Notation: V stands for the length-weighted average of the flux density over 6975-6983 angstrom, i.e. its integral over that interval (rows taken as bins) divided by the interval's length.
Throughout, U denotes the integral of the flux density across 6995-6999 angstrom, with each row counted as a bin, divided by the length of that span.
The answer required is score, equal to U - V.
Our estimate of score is 0.2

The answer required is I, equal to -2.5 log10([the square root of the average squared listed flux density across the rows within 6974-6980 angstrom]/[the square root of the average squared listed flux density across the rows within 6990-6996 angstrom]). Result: 0.01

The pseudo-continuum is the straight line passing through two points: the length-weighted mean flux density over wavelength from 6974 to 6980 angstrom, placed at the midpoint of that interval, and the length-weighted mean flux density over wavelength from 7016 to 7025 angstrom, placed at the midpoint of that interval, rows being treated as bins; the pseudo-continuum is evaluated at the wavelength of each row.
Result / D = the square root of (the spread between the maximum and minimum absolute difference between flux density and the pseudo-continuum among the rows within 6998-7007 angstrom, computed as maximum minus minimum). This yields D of 0.4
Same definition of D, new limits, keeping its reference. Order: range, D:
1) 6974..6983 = 0.3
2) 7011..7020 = 0.6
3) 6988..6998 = 0.7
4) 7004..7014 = 0.8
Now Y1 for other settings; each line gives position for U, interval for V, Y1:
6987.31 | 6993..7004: 1.00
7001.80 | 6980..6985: 1.01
